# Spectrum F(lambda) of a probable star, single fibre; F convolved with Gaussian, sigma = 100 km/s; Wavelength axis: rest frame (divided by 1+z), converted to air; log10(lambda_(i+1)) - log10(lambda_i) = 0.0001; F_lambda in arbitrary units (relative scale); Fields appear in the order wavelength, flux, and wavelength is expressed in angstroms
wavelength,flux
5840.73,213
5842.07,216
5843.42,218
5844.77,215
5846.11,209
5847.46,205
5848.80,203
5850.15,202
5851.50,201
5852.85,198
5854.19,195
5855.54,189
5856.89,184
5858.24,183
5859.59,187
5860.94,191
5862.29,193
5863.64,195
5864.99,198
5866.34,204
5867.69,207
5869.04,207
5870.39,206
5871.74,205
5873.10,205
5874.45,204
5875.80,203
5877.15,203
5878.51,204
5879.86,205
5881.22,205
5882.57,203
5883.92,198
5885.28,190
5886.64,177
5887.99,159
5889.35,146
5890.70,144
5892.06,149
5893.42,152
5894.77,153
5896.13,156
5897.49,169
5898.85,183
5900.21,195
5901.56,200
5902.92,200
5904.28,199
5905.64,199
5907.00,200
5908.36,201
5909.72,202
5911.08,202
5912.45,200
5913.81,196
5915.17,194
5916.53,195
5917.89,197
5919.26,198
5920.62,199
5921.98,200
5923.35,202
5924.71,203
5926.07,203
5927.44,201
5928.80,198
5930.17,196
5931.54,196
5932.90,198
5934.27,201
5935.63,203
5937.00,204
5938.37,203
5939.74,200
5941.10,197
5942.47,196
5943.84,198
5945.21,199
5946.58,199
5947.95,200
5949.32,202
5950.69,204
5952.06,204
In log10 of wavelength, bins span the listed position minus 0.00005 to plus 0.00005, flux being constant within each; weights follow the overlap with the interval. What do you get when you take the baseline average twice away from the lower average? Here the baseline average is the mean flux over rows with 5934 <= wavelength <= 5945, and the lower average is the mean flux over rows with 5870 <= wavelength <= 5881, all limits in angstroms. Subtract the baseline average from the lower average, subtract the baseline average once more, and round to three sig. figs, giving -196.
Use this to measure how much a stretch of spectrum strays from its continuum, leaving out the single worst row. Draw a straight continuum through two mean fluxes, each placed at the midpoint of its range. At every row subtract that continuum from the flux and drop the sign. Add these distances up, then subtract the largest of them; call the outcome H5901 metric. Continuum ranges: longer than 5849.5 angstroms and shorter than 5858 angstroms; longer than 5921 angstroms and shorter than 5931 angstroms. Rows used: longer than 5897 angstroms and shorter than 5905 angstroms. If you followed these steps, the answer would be 22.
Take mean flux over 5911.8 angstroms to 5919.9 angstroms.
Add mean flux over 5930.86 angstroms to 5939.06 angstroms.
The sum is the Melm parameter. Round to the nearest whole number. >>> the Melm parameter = 398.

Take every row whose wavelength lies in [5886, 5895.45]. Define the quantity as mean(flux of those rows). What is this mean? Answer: 154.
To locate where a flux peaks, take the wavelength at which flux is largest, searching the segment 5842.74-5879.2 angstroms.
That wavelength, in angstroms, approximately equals 5843.42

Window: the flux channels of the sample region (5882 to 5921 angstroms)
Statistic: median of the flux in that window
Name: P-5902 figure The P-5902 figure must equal 196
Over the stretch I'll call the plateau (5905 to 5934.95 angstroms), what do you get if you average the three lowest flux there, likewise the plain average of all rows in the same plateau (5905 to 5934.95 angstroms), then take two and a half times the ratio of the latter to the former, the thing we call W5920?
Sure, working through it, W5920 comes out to 2.55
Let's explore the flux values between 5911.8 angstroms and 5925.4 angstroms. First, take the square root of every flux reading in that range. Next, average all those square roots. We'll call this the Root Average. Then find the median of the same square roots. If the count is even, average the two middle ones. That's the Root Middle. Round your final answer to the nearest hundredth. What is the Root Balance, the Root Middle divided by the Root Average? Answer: 1.00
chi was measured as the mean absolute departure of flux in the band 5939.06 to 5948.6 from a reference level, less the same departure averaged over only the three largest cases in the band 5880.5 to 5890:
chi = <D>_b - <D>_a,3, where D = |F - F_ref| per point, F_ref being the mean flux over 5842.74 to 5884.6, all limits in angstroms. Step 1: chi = -38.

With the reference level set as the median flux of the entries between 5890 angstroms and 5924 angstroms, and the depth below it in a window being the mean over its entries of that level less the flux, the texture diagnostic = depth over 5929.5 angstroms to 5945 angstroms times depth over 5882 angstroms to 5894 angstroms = -37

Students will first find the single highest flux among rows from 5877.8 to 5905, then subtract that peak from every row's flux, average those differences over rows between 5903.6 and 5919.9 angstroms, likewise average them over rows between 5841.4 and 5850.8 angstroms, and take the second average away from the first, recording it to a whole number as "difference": -11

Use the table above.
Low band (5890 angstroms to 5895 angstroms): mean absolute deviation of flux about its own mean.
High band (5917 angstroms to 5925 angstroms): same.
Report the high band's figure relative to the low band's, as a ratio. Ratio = 0.61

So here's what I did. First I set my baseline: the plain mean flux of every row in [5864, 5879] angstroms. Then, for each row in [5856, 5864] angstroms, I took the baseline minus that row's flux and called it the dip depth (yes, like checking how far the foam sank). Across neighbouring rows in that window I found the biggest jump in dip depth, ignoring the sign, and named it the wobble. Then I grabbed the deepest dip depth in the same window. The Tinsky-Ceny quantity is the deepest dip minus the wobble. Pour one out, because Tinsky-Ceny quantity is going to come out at 17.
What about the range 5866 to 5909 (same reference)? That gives 42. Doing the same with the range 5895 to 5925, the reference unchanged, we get 34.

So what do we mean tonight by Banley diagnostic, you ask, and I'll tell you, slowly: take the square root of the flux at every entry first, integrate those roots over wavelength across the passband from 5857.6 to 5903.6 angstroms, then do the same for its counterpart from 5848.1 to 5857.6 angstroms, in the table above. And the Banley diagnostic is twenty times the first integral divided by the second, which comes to 95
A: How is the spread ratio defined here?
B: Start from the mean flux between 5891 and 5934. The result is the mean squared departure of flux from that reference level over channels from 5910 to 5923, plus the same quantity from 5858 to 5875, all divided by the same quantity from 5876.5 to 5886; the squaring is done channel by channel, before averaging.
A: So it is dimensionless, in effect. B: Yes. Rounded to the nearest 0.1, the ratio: 1.4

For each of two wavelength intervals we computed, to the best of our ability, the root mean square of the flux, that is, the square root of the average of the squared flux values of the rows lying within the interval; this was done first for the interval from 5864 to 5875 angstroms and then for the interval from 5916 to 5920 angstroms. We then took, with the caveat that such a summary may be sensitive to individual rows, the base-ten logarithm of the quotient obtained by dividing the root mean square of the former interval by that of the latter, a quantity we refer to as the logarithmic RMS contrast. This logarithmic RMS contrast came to 0.02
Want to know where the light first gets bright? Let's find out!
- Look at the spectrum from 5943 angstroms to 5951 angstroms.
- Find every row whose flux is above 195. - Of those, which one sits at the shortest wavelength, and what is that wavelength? 5943.84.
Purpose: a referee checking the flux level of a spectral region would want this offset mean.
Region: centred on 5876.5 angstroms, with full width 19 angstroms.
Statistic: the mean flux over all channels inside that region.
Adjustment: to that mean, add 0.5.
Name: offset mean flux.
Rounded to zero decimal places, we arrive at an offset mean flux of 204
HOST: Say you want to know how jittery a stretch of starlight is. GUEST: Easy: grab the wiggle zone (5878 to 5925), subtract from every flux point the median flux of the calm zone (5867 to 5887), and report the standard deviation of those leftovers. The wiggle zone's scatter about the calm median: 20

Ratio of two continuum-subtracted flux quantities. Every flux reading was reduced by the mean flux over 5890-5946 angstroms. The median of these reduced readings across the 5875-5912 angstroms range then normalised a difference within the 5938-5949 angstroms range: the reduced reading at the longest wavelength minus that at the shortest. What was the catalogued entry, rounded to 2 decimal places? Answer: -0.44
